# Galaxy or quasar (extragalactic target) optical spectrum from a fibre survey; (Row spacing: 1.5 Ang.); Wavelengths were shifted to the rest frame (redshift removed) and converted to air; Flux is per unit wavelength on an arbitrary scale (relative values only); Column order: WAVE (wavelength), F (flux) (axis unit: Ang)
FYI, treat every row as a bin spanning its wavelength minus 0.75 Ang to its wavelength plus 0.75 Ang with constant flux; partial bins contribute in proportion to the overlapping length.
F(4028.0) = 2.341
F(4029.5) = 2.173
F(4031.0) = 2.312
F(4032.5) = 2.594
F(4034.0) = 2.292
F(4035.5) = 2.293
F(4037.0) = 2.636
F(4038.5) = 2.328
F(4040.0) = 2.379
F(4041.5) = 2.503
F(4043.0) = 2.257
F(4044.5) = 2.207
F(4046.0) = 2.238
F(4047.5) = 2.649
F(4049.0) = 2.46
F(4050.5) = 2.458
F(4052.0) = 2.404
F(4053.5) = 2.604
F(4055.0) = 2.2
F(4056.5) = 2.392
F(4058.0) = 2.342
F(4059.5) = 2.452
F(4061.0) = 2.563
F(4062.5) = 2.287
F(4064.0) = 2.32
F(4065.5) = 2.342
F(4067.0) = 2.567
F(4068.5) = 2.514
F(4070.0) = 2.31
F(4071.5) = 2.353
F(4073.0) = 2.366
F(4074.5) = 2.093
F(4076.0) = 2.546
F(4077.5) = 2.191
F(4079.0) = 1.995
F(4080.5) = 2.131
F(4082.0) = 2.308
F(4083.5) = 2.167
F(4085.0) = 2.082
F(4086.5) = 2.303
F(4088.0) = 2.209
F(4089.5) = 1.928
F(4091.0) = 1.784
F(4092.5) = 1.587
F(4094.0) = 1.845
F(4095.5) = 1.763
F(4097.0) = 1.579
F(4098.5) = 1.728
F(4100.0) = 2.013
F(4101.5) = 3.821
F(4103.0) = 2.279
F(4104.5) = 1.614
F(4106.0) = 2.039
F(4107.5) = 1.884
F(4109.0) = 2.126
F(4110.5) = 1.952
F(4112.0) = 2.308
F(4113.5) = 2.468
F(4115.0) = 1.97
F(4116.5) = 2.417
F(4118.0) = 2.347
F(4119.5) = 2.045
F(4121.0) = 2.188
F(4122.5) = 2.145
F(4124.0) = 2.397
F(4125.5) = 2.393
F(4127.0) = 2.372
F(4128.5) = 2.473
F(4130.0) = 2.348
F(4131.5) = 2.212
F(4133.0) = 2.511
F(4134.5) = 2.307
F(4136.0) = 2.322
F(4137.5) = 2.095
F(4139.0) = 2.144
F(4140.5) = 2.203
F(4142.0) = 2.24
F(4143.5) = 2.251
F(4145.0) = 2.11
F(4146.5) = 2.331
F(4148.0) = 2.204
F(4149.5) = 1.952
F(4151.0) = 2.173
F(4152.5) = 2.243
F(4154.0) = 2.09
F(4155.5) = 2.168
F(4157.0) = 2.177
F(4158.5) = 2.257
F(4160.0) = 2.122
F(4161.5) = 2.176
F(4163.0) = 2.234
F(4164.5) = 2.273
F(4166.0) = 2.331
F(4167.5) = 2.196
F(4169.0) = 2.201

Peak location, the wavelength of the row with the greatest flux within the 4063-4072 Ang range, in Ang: 4067.0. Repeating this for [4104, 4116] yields 4113.5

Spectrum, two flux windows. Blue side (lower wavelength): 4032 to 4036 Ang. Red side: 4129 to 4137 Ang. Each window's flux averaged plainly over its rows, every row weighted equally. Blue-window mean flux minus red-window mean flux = 0.05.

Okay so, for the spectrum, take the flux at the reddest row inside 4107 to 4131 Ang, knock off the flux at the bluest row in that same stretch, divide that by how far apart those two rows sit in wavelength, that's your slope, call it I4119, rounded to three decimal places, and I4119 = 0.021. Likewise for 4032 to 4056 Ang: -0.018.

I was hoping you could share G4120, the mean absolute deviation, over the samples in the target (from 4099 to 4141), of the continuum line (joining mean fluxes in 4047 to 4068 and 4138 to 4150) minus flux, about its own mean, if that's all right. 0.23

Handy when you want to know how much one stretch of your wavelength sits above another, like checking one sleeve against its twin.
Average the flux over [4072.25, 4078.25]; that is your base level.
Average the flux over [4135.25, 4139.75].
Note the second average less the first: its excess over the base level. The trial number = -0.11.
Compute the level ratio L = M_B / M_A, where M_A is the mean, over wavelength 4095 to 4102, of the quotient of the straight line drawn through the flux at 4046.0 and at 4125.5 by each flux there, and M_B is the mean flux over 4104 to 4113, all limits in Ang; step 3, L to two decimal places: 1.67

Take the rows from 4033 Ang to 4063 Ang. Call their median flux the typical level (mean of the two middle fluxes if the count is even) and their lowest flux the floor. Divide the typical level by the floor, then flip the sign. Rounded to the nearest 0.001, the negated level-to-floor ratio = -1.084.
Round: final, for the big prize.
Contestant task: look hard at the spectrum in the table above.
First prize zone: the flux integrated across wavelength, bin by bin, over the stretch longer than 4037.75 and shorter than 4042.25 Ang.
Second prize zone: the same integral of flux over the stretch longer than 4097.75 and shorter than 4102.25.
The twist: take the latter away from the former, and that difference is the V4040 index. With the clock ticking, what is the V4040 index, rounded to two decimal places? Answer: -0.53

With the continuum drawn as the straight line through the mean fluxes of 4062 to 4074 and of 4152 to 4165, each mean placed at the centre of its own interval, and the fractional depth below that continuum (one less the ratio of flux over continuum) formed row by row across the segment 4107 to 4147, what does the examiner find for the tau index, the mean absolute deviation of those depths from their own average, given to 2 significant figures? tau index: 0.062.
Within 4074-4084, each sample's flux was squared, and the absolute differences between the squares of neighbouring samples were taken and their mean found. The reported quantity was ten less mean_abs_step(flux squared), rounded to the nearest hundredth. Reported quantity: 8.90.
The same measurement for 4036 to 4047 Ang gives 9.35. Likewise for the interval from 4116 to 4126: 9.40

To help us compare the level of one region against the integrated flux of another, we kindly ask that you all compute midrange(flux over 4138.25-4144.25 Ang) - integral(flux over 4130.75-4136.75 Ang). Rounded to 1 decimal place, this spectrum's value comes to -11.8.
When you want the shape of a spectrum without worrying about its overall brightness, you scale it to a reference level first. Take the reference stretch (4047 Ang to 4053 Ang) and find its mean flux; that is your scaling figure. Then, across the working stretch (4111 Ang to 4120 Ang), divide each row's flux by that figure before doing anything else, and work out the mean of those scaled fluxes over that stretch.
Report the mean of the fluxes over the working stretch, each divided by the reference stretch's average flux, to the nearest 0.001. 0.906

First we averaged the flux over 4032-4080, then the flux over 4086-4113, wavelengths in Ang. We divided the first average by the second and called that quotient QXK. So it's 1.16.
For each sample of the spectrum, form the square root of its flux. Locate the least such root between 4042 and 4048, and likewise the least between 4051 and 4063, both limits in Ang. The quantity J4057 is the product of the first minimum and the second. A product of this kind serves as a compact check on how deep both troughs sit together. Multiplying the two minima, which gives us 2.20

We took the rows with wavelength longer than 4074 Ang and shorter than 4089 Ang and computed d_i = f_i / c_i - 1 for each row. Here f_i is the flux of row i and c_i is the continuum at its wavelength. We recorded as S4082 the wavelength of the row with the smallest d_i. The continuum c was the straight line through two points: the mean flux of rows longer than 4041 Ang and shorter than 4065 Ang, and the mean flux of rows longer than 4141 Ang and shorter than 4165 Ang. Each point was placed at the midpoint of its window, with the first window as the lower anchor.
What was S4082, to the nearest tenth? 4079.0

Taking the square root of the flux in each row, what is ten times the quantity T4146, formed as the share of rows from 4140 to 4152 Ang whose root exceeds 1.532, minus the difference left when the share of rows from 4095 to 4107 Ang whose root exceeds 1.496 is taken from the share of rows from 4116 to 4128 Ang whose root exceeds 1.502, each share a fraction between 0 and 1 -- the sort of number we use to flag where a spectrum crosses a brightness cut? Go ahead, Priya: -4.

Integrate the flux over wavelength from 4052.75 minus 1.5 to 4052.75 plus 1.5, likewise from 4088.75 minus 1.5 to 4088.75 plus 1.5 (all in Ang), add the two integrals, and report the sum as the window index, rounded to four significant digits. 13.72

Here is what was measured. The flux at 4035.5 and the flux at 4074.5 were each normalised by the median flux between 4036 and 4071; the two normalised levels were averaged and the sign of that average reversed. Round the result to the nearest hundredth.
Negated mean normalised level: -0.92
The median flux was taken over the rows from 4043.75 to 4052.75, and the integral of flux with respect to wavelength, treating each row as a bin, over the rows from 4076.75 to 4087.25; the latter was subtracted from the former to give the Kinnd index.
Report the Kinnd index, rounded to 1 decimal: -20.3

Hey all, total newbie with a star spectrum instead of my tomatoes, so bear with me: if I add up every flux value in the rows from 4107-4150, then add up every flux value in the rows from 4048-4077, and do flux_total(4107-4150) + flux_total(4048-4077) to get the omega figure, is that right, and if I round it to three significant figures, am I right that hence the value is 110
